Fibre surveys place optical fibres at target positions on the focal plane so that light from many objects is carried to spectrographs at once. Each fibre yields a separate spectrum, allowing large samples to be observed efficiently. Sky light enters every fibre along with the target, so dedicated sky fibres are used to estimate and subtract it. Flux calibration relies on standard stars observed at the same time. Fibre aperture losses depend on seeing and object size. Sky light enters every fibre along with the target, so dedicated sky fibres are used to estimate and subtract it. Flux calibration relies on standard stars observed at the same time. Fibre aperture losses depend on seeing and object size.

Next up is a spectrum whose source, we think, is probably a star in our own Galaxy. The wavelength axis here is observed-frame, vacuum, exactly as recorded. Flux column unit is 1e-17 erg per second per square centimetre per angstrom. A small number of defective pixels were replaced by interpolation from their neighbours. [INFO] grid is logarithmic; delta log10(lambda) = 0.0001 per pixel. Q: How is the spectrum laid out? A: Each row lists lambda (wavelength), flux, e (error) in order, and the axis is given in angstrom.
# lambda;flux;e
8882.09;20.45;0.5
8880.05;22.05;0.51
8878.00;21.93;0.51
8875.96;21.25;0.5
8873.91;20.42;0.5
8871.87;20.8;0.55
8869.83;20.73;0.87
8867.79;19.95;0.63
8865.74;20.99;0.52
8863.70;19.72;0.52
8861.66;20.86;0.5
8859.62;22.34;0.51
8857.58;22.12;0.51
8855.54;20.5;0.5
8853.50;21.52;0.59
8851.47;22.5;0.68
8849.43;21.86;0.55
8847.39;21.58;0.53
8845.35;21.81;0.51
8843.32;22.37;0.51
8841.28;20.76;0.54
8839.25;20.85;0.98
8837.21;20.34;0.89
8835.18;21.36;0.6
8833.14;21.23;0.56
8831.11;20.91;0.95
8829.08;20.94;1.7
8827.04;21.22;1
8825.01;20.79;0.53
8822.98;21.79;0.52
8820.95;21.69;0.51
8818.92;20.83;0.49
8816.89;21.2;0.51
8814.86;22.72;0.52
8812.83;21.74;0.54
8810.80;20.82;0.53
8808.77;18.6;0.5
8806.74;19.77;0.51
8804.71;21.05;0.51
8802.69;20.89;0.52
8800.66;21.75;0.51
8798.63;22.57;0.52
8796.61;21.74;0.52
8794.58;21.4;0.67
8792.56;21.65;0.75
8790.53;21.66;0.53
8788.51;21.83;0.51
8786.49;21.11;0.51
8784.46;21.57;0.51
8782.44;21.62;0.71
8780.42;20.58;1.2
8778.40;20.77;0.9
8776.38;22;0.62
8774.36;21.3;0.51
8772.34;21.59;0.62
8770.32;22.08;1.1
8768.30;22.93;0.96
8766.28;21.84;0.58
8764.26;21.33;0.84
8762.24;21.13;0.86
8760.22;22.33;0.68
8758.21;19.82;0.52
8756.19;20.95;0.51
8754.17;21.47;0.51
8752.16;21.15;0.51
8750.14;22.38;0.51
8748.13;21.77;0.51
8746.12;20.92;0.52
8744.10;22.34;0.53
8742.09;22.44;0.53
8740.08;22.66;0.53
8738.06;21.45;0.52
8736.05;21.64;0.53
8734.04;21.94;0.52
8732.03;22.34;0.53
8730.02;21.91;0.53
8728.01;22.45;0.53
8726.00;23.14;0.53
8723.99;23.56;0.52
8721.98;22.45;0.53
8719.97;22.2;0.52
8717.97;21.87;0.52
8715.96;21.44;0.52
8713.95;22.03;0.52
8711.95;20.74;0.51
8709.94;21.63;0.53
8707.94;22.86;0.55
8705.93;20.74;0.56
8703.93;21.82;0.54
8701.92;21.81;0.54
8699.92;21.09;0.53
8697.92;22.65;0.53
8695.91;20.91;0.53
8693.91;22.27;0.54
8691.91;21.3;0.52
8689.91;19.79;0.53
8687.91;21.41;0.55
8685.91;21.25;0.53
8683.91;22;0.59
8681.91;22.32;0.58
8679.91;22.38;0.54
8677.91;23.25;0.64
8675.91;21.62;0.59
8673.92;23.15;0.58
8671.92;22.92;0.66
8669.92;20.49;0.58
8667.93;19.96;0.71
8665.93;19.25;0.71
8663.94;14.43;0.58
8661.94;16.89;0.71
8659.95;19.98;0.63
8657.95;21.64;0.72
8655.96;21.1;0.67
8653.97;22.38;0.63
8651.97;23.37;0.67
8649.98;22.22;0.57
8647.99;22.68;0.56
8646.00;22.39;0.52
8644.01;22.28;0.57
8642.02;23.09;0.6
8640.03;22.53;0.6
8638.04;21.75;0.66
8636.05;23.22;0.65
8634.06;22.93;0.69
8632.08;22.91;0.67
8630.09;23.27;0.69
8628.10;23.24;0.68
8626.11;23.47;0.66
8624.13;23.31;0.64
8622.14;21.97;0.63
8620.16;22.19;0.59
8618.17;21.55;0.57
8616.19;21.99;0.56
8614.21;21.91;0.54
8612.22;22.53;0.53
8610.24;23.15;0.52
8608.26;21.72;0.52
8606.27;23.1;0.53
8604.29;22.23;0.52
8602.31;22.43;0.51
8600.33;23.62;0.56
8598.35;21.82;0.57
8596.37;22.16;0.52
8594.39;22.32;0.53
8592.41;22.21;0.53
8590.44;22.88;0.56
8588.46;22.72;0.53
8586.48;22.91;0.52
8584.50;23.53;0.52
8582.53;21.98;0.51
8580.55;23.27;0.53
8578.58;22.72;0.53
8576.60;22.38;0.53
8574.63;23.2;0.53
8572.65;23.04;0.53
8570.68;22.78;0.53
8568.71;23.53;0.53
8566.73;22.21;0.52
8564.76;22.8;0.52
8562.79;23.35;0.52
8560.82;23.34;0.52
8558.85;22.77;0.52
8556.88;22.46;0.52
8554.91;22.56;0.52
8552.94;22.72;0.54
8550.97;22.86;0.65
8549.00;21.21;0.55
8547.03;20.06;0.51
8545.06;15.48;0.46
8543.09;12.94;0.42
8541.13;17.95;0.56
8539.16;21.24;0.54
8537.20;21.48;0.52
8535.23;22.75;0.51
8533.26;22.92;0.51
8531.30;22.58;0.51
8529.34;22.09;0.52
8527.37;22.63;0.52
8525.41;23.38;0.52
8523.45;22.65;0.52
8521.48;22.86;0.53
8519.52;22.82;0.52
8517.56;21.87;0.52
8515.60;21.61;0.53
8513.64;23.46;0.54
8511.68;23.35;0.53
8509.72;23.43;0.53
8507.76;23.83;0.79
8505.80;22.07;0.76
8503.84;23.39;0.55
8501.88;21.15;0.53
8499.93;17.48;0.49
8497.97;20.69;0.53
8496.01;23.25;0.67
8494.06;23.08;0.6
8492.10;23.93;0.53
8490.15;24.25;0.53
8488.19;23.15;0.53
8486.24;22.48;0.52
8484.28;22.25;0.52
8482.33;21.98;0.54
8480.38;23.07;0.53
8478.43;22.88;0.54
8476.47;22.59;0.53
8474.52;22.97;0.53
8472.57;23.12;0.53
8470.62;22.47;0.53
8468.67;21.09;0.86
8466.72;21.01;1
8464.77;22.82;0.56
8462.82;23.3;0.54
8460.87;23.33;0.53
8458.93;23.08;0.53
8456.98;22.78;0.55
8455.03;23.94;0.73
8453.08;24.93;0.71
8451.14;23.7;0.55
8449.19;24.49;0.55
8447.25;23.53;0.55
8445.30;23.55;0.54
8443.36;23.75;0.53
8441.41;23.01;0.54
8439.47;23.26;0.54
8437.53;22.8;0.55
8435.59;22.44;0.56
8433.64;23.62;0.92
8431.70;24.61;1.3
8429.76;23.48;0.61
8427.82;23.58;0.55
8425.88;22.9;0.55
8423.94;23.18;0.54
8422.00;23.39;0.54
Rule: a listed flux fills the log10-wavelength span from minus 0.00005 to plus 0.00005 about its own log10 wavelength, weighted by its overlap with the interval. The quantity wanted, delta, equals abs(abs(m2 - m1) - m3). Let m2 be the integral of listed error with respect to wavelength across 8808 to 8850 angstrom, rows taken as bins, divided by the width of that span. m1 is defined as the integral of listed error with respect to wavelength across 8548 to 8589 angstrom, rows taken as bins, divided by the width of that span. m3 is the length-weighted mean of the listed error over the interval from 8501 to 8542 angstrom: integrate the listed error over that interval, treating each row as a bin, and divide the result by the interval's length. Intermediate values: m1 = 0.53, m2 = 0.67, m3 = 0.550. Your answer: 0.41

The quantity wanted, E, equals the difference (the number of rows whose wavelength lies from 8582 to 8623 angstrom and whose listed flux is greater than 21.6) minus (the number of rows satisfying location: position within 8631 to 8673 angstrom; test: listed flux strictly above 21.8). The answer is 8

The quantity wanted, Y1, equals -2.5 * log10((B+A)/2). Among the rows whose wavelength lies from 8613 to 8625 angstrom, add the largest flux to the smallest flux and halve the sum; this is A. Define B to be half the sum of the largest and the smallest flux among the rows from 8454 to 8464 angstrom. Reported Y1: -3.40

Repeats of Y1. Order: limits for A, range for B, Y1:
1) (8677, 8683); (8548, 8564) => -3.38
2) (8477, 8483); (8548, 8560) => -3.37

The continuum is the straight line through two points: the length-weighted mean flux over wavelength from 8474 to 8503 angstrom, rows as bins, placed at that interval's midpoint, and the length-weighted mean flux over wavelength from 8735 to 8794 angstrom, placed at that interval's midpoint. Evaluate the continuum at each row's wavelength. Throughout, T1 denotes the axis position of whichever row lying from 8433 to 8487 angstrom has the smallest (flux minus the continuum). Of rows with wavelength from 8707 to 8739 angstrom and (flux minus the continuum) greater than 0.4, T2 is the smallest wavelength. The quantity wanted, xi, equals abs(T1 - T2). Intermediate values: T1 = 8466.72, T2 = 8707.94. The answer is 241.2 angstrom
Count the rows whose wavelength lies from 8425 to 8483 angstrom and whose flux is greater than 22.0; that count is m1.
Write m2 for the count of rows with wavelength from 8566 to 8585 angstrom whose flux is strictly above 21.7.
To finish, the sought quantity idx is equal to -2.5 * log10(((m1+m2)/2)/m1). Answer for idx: 0.41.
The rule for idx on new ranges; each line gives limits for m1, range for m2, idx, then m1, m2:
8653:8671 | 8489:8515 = -1.85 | 1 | 10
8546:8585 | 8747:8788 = 0.38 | 17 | 7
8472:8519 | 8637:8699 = 0.03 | 18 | 17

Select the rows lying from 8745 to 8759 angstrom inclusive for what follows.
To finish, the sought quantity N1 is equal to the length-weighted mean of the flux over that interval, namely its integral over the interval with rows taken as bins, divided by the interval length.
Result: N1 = 21.2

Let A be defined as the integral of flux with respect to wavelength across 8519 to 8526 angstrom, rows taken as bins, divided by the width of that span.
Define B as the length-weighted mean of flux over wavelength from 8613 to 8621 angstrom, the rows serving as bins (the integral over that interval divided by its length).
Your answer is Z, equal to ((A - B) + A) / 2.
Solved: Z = 11.9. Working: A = 22.9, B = 21.9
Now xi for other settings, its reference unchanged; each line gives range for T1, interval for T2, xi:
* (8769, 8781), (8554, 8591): 221.6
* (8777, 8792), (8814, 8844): 34.4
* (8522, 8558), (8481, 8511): 54.9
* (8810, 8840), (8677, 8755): 159.3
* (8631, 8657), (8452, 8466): 202.9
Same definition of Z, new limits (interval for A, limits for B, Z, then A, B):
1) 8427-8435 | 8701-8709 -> 12.8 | 23.7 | 21.8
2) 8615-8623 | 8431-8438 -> 10.3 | 21.9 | 23.3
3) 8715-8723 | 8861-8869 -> 11.8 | 22.0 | 20.4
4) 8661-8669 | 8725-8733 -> 6.4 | 17.7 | 22.5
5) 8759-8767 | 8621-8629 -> 10.1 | 21.6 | 23.0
